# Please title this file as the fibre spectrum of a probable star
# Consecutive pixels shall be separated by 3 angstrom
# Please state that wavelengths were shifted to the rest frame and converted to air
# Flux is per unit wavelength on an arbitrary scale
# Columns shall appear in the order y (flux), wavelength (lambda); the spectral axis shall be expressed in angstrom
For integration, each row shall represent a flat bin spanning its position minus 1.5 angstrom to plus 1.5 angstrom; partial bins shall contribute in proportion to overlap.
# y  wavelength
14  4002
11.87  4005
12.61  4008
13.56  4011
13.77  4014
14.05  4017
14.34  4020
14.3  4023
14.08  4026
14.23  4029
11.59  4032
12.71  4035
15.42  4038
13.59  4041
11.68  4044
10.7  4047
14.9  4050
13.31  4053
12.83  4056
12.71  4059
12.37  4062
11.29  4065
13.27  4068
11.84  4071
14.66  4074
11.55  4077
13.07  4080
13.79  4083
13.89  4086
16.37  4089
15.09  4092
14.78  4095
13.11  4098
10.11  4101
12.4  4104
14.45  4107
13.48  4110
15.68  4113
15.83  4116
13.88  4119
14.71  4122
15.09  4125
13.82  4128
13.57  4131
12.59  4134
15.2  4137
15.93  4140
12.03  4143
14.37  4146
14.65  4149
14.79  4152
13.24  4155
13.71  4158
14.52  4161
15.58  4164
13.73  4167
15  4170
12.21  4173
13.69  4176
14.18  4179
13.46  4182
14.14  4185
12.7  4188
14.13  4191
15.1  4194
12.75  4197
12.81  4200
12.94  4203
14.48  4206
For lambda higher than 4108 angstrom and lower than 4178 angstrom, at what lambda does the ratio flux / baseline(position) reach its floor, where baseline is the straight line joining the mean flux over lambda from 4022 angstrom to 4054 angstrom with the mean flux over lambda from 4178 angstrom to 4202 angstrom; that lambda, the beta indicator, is 4143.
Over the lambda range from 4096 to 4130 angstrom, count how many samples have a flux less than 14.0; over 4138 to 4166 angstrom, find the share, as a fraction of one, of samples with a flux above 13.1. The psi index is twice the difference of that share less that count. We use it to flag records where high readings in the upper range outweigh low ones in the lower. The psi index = -10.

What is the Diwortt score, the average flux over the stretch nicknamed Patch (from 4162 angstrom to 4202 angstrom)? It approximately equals 13.8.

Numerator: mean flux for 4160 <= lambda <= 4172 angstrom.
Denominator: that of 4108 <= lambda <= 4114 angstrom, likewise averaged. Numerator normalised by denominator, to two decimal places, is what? 1.01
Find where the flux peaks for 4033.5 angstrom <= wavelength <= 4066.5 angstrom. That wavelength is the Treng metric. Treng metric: 4038 angstrom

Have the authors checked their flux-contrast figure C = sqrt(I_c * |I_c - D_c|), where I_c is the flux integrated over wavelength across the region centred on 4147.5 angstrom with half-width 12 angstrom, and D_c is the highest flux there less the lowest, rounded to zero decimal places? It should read 340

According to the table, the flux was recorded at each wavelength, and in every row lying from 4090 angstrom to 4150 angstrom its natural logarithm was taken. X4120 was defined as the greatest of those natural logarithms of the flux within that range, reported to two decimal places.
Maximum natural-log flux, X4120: 2.77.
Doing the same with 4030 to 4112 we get 2.80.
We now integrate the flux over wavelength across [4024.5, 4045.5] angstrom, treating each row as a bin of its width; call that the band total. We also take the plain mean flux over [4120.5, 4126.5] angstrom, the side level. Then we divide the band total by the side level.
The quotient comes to 18.8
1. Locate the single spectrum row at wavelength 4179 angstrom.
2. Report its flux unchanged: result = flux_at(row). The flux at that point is 14.18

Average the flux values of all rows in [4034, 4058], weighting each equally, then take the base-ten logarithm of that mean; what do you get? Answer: 1.12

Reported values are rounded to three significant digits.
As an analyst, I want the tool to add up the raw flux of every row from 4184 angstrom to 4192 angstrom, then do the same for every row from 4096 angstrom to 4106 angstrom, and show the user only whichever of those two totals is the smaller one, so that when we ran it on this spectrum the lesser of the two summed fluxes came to 35.6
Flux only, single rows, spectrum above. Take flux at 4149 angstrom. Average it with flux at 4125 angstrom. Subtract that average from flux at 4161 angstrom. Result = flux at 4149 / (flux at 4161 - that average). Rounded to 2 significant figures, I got -42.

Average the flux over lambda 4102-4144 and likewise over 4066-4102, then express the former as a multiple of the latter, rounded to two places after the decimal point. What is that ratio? 1.05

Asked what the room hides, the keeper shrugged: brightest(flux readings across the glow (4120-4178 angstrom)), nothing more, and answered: 15.93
